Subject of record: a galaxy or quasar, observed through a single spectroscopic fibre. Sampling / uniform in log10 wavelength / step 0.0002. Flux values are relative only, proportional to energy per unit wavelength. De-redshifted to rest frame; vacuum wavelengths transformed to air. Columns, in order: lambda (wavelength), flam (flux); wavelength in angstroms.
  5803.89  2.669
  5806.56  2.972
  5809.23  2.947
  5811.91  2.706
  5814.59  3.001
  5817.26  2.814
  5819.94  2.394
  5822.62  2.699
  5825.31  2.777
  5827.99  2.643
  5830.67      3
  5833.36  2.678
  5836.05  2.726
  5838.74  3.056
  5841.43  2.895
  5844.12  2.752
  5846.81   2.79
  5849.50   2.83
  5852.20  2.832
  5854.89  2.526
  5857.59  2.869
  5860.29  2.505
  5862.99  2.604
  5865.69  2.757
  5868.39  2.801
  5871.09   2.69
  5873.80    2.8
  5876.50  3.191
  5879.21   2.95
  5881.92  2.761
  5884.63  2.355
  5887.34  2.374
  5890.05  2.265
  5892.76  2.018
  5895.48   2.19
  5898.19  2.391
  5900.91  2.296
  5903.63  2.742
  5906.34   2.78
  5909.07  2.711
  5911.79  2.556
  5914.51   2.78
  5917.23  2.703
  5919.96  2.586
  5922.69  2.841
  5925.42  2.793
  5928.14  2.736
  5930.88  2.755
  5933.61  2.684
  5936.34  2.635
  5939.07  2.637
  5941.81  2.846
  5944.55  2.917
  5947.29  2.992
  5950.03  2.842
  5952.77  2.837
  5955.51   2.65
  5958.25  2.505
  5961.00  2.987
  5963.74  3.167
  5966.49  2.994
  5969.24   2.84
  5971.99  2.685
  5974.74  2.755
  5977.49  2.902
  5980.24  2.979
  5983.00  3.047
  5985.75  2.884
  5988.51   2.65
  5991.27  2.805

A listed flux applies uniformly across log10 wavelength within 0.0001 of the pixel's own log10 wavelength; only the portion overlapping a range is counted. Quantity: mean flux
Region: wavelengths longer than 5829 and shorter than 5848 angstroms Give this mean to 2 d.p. 2.84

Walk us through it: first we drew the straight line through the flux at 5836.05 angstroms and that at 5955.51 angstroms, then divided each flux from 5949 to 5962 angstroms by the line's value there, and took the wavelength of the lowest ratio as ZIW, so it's 5958.25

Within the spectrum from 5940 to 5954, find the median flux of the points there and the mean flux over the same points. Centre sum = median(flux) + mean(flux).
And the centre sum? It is 5.7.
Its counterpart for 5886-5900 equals 4.5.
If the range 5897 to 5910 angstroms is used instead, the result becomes 5.3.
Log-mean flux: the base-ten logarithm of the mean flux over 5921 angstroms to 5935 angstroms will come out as 0.441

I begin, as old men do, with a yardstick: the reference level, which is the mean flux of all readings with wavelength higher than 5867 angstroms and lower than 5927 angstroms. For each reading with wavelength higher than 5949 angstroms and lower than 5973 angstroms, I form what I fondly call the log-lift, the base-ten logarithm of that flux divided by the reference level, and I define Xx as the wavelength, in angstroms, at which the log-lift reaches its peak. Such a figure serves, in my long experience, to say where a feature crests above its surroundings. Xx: 5963.74 angstroms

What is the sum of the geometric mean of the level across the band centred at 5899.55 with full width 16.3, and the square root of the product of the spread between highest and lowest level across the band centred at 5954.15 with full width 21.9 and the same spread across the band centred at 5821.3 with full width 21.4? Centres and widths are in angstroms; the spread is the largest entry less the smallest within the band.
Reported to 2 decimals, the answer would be 3.02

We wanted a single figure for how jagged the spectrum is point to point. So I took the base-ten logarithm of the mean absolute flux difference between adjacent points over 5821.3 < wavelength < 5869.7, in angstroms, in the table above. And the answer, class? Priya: -0.76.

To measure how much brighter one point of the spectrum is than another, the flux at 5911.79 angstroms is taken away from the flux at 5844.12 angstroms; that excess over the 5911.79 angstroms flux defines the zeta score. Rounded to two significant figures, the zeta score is 0.20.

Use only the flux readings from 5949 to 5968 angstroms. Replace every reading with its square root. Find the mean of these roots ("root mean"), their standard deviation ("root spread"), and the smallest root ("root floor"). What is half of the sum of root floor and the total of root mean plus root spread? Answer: 1.67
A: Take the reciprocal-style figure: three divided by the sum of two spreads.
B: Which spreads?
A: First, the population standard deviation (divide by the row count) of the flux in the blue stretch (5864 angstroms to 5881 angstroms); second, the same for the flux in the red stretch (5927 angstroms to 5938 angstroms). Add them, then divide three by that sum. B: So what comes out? 14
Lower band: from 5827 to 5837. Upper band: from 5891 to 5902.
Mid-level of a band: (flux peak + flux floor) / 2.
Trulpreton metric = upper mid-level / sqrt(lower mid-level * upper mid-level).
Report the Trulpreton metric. 0.88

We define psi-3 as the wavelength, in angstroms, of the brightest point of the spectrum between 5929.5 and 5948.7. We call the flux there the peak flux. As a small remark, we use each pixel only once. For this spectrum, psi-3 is 5947.29 angstroms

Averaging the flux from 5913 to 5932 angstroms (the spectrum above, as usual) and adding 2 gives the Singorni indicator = 4.74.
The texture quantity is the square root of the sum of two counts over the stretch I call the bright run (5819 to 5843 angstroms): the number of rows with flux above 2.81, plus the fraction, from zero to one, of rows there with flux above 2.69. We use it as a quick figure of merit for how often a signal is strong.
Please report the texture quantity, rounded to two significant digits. 1.9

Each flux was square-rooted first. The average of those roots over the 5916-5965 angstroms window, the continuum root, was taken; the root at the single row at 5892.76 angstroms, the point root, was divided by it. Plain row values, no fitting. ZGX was 0.85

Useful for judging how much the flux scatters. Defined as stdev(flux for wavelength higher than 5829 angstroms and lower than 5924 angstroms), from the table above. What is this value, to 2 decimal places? 0.25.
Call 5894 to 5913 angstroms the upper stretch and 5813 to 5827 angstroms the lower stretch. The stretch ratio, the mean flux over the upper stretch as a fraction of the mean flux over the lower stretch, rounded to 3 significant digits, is 0.922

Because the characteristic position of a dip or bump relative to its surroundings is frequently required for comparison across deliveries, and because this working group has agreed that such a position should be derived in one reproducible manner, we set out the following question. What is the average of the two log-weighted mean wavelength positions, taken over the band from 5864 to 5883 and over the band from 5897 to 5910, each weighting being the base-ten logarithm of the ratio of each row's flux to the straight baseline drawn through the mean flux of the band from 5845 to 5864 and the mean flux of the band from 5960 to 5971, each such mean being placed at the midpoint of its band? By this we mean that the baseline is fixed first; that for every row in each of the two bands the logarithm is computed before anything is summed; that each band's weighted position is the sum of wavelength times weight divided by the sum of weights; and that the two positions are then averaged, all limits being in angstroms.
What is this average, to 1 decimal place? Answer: 5888.8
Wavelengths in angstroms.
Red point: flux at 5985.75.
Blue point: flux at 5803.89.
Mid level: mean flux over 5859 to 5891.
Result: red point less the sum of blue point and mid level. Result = -2.46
